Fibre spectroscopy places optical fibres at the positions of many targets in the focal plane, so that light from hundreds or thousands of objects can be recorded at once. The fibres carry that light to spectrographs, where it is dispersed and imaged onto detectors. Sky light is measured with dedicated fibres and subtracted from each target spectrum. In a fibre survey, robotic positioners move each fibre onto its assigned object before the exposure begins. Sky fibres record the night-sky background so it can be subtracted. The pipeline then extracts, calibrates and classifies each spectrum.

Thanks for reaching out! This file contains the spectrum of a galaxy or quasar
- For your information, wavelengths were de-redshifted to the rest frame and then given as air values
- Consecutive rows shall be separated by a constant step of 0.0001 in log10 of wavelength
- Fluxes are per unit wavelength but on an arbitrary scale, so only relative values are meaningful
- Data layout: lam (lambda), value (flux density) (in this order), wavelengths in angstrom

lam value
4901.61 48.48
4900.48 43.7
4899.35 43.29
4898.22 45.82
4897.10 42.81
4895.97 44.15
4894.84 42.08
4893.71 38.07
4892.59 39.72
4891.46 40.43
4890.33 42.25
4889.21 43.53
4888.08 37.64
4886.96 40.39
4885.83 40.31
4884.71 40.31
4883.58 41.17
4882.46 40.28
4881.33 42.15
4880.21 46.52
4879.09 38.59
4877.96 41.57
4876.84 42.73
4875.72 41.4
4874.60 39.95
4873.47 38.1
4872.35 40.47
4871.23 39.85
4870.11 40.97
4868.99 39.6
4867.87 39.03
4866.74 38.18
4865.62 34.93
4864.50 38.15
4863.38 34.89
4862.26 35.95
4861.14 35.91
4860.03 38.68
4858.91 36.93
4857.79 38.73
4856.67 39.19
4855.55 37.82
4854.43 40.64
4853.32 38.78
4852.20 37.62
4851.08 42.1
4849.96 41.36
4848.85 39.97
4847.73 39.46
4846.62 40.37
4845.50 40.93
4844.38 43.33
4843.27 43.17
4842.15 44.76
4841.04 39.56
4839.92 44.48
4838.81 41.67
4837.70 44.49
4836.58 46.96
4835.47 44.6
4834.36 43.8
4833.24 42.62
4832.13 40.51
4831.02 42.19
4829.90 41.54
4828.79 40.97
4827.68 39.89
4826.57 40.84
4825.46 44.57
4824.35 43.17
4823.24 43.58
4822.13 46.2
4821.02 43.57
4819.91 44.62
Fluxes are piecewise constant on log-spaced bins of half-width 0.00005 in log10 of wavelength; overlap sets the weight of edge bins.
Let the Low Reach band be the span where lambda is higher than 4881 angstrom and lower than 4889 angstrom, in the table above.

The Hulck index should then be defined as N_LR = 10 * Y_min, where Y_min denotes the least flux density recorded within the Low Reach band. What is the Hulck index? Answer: 376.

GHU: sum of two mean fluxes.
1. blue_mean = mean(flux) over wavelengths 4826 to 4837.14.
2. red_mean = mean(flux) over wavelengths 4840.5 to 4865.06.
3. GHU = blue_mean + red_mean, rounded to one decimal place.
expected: 81.9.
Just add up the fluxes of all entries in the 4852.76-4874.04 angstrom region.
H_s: 727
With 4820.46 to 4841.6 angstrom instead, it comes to 815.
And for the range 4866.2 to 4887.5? 772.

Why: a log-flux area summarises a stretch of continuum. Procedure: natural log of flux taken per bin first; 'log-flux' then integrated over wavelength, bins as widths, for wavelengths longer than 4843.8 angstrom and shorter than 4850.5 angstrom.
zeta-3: 25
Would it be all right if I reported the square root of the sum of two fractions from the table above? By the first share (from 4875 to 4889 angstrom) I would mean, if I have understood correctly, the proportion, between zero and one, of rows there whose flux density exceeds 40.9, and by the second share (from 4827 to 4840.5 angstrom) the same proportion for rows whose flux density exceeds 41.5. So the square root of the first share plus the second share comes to 1.12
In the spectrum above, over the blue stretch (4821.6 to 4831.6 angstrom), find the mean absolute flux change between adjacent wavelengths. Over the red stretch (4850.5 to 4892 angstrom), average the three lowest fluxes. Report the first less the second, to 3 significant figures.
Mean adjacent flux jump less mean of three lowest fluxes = -33.8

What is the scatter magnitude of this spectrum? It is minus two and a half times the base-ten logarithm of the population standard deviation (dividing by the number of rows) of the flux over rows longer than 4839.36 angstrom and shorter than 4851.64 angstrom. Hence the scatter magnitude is -0.66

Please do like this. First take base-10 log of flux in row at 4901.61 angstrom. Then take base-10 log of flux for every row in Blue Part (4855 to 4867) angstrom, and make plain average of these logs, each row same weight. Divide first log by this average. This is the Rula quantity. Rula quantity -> 1.07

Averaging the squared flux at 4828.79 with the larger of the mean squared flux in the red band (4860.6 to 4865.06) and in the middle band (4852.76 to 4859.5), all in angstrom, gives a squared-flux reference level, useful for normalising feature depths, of 1588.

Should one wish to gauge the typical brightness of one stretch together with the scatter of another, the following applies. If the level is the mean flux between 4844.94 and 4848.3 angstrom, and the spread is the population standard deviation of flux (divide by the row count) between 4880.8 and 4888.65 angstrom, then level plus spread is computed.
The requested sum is 41.5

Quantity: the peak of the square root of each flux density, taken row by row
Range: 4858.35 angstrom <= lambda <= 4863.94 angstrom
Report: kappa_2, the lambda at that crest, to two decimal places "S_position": 4860.03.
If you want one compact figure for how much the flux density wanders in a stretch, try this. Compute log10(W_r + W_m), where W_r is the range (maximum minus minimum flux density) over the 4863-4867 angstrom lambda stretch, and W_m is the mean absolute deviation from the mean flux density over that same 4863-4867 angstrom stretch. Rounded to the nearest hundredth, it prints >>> 0.69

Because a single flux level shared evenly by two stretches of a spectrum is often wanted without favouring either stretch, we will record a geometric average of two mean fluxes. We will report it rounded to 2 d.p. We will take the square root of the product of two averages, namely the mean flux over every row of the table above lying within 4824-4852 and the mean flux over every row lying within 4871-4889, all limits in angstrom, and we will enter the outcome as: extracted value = 41.50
